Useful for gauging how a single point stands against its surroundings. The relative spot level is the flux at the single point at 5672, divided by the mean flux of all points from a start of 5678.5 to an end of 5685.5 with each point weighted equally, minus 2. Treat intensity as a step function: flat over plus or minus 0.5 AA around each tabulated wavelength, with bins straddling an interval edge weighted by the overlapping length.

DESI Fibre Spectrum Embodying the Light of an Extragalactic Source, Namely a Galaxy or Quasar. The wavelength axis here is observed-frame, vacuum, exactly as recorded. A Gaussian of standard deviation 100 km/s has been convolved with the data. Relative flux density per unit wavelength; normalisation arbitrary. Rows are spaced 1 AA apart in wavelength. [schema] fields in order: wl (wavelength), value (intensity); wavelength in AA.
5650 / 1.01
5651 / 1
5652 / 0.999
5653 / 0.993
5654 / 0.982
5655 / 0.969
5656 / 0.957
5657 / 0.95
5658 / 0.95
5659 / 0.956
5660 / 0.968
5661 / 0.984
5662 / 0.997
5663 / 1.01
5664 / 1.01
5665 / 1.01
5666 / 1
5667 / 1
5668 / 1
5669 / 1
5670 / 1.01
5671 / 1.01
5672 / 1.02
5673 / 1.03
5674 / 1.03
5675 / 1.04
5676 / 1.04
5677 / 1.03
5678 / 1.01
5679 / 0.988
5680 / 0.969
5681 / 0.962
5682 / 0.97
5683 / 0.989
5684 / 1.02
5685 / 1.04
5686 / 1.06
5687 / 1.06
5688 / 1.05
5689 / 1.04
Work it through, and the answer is -0.97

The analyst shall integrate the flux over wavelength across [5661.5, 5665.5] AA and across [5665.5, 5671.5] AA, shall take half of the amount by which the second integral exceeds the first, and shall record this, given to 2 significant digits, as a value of 1.0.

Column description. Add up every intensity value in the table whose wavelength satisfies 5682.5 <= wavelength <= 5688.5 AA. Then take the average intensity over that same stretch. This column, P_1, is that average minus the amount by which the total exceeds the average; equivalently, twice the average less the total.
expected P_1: -4.1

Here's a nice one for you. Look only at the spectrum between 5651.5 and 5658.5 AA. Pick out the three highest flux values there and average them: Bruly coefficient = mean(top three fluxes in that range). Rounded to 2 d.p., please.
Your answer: 0.99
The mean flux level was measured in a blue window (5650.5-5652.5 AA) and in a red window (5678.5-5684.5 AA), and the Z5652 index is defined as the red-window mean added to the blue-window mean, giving 1.98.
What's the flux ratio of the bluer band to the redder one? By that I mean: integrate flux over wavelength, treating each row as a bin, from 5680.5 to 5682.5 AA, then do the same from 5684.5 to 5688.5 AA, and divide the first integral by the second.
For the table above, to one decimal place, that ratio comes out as 0.5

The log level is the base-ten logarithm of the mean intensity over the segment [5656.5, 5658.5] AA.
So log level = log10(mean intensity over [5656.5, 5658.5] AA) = -0.022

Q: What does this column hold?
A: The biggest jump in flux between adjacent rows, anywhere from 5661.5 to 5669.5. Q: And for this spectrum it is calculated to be 0.0130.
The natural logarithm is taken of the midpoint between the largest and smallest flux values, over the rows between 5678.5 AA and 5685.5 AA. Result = 0.00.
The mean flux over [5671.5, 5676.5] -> 1.03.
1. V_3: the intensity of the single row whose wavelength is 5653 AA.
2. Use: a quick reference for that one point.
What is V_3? 0.993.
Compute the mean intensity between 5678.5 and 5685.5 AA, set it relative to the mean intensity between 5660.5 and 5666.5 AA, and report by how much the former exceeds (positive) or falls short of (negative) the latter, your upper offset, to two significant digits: -0.011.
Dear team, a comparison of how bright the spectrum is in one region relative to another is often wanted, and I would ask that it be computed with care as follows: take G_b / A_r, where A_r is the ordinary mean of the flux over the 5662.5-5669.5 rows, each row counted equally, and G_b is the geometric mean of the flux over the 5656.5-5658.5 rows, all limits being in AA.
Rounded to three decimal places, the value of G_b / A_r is 0.946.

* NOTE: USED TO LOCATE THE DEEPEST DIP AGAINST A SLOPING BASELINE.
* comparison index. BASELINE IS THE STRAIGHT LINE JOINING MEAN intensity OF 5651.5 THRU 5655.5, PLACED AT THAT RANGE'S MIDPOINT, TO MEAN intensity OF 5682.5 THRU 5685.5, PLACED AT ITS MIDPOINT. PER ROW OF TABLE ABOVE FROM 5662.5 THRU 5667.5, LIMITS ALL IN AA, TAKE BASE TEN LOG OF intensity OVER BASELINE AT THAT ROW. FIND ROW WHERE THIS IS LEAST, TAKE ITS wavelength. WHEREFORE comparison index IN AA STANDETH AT 5667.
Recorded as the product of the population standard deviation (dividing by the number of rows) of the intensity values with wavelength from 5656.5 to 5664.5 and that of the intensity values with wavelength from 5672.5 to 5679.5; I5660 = 0.0004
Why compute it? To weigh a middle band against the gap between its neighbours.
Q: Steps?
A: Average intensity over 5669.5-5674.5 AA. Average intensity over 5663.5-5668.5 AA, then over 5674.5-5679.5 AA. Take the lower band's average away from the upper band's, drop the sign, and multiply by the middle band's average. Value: 0.018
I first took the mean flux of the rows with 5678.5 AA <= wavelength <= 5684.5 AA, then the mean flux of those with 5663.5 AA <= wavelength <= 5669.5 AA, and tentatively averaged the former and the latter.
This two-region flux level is 0.99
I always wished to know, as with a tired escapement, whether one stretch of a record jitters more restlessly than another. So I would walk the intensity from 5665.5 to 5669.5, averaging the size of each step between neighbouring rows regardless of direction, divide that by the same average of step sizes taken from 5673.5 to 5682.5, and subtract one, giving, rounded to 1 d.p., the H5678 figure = -1.0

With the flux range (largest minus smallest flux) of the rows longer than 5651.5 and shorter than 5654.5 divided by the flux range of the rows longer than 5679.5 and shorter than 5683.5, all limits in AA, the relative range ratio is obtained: 0.6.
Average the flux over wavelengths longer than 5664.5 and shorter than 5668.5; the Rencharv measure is 1.00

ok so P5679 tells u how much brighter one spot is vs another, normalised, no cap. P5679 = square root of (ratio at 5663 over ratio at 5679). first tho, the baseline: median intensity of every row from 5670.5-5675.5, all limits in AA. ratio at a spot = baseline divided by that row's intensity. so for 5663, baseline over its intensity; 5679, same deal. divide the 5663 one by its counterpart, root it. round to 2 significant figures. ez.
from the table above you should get 0.99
